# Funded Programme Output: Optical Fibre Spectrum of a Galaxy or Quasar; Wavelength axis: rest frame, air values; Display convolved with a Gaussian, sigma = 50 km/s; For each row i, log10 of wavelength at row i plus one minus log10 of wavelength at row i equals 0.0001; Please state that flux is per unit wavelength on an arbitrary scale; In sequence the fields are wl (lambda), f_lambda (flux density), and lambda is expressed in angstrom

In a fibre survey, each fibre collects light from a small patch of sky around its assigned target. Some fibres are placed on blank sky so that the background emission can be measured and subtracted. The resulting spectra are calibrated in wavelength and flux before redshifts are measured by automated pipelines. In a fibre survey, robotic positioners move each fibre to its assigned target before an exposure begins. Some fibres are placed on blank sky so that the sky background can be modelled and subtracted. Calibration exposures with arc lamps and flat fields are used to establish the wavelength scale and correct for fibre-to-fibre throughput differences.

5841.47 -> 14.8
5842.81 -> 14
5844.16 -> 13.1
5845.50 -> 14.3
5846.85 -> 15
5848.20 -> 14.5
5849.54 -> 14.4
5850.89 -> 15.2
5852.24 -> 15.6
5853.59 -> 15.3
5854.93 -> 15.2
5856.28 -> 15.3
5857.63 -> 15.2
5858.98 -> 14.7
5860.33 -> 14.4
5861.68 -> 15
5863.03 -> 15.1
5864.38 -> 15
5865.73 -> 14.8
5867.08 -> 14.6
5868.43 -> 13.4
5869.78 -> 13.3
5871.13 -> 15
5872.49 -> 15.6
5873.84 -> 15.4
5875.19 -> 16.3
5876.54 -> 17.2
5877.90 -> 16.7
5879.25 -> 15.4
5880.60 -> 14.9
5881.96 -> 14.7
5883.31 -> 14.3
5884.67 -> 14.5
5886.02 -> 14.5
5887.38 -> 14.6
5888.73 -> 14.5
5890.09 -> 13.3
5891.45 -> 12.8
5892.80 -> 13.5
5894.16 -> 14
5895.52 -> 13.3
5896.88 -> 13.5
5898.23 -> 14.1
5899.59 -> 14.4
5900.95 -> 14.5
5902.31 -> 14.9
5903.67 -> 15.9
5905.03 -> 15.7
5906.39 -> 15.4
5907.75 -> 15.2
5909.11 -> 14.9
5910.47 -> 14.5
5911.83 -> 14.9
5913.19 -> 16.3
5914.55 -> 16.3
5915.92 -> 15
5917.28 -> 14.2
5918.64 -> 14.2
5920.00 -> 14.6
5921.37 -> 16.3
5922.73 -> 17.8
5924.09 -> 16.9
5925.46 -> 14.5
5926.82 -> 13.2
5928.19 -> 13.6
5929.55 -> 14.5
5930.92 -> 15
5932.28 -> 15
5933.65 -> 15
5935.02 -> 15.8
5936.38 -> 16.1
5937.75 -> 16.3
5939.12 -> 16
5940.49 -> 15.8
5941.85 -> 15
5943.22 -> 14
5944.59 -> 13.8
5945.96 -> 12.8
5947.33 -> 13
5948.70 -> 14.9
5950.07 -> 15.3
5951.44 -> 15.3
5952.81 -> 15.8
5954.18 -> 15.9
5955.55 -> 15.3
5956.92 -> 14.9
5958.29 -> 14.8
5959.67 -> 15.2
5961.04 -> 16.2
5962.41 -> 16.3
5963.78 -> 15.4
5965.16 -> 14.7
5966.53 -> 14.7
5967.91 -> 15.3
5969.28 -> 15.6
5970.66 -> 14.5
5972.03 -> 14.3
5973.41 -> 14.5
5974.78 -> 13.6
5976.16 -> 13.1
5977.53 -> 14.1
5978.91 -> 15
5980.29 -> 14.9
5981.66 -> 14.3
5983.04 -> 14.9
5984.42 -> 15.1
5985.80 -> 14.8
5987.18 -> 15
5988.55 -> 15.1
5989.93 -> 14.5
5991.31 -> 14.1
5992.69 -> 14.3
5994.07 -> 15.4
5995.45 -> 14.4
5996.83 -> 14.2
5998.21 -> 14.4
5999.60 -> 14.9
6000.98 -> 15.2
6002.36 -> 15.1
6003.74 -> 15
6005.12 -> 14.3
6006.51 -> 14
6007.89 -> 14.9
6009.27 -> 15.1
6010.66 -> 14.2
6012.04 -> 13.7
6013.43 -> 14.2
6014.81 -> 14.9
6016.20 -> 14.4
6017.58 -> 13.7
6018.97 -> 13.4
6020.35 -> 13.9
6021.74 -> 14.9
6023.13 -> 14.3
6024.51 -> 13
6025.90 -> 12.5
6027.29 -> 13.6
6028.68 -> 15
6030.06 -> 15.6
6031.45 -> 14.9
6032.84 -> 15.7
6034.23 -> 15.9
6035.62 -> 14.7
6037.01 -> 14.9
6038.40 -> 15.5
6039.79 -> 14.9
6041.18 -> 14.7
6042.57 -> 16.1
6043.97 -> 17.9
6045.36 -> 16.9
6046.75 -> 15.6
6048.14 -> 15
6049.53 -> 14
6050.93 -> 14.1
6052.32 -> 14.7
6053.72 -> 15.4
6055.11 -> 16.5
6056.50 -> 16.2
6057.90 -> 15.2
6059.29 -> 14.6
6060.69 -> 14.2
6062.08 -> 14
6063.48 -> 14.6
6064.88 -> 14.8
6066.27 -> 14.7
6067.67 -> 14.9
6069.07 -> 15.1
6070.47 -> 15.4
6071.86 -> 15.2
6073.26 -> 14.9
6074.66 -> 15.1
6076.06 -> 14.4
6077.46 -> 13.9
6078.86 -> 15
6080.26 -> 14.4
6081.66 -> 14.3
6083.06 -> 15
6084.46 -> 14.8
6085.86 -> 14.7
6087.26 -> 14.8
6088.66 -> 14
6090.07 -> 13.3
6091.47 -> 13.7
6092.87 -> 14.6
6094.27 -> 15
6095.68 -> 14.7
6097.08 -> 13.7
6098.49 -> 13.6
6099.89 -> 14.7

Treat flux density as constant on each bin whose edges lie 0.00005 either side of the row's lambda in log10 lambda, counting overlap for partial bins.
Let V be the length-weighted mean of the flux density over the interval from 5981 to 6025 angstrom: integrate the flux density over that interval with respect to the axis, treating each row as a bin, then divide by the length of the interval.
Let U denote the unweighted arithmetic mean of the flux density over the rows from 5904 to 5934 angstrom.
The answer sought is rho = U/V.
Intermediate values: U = 15.14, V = 14.5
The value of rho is 1.04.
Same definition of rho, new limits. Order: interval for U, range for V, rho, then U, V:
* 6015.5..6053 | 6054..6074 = 0.98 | 14.81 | 15.0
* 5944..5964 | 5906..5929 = 0.99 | 14.99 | 15.2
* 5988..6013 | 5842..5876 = 0.99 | 14.60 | 14.8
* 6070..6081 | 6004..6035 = 1.03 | 14.79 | 14.4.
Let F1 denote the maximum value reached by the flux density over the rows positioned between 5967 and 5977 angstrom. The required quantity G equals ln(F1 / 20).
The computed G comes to -0.25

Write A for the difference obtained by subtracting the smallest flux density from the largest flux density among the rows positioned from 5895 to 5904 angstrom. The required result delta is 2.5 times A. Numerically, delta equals 6.5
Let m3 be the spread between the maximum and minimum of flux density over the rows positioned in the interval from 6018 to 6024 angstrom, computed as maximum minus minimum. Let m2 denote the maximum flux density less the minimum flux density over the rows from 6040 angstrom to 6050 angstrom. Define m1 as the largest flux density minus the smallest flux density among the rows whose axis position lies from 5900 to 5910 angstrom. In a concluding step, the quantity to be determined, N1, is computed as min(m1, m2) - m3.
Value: -0.1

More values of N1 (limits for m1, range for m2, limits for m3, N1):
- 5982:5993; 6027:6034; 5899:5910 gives -0.5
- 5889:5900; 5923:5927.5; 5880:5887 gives 1.0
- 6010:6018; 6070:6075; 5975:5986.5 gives -1.5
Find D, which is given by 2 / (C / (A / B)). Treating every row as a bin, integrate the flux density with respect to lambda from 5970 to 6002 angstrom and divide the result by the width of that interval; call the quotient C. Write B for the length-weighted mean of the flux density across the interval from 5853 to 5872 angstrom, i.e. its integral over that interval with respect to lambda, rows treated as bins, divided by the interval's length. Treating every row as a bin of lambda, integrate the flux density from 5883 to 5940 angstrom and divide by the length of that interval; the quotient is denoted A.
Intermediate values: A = 14.9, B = 14.7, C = 14.6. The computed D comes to 0.138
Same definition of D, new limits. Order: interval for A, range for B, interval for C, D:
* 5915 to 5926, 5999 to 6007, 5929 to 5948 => 0.141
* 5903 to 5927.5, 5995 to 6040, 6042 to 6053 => 0.136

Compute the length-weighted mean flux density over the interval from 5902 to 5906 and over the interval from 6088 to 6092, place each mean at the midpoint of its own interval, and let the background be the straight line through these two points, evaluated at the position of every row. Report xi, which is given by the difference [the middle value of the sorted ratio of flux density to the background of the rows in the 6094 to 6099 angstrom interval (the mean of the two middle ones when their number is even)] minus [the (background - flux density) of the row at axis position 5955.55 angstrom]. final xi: 1.3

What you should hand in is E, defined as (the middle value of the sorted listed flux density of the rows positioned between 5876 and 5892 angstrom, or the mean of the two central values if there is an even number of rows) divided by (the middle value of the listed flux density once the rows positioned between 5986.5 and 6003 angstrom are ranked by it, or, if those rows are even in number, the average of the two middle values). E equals 0.99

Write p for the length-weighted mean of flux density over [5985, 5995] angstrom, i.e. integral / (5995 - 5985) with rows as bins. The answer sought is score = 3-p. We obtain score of -11.7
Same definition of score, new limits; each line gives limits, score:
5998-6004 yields -11.9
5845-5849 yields -11.6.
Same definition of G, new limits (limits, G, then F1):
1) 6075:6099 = -0.29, 15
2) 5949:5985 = -0.20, 16.3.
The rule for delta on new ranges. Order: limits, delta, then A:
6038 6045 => 8.0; 3.20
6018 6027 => 6.0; 2.40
